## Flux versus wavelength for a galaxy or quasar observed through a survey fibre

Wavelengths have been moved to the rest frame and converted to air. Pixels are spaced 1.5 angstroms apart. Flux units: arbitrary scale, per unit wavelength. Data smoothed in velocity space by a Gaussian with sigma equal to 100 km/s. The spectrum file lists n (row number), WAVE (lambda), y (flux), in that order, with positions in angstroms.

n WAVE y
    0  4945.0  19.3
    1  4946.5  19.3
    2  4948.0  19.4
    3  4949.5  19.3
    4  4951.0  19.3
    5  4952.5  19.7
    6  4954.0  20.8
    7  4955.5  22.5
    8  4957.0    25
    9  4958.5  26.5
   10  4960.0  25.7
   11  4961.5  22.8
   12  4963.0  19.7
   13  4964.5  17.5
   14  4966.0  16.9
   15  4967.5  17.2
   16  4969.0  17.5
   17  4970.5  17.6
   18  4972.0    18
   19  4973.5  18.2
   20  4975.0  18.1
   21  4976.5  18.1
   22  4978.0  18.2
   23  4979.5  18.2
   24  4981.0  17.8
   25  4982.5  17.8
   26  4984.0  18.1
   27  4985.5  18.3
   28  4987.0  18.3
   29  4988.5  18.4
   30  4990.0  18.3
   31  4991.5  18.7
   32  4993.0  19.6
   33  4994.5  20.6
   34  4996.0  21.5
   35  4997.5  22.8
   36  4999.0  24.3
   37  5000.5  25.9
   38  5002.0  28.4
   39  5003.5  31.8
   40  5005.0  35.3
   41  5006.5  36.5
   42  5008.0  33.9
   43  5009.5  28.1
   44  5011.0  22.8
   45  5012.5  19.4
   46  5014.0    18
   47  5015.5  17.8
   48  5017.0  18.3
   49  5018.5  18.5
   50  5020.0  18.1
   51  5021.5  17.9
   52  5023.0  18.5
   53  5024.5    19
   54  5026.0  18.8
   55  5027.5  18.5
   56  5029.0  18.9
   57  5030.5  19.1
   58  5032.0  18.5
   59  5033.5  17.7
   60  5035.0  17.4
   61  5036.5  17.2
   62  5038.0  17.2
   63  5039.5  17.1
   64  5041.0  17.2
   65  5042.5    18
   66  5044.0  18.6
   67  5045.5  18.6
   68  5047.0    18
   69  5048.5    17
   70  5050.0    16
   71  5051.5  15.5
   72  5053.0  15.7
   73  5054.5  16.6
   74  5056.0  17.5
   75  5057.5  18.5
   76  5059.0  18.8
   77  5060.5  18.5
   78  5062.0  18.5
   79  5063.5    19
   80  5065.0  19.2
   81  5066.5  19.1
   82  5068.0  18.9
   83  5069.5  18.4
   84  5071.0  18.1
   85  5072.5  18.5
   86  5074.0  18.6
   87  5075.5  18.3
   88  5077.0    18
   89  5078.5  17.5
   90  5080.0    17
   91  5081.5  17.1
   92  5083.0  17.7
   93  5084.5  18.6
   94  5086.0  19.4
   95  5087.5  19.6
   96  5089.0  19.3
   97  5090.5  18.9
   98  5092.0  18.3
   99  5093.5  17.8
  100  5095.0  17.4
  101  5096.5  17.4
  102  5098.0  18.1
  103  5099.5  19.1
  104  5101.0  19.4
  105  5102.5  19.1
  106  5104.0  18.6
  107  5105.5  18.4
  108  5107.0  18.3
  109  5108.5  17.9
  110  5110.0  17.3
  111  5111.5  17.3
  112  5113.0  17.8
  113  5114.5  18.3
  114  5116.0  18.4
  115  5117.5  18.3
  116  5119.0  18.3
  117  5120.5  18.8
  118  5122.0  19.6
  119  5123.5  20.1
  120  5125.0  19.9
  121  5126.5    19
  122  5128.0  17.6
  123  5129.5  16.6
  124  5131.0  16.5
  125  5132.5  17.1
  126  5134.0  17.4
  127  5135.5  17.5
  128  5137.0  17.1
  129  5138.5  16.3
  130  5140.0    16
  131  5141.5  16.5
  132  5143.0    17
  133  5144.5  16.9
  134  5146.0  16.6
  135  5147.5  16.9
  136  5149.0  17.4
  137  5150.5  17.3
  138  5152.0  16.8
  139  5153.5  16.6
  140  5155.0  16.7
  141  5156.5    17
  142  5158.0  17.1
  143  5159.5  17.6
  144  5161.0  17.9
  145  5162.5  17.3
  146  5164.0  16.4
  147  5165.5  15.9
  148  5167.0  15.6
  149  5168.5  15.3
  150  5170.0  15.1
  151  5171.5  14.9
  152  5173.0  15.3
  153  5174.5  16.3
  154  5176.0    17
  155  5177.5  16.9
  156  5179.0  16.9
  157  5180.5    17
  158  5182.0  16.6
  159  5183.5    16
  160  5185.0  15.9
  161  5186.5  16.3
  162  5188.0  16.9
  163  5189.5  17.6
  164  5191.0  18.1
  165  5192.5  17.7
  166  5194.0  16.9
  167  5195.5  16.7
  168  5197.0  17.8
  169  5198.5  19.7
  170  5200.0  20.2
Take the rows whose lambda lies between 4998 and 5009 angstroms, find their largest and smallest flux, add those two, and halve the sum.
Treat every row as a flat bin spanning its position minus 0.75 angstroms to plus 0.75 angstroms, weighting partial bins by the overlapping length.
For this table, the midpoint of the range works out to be 30.4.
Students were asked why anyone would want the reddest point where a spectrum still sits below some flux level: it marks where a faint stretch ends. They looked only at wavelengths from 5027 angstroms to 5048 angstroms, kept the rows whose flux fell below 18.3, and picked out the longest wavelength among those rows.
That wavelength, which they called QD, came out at 5047.0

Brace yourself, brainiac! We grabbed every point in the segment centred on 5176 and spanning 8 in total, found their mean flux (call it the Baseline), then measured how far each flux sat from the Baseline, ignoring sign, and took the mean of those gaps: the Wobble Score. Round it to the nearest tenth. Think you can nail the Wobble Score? 0.5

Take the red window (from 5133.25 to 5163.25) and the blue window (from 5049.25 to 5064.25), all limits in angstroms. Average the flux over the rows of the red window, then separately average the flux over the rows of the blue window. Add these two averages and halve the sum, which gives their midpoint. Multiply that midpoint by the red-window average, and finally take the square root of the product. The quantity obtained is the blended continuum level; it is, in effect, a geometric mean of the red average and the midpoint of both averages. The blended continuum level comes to 17.1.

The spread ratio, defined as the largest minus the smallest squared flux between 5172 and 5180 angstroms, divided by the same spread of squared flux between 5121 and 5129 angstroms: 0.6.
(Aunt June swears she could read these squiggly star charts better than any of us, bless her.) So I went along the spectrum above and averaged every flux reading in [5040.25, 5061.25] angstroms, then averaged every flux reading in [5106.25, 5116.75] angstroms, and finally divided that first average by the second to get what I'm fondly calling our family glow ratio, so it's 0.98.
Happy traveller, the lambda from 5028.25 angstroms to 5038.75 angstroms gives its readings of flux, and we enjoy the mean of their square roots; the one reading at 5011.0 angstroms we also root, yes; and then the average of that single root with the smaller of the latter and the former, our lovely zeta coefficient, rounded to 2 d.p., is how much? 4.51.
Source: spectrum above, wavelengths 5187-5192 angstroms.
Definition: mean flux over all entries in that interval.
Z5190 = 17.5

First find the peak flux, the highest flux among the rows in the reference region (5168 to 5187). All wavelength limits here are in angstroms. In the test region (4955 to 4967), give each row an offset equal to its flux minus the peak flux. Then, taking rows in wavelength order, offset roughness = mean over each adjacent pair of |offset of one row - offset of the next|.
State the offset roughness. 1.94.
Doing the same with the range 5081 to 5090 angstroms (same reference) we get 0.56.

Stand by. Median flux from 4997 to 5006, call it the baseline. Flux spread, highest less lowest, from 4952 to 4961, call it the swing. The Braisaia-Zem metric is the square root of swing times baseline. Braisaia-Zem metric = 14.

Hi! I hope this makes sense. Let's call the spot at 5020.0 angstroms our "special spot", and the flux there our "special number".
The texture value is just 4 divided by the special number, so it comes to 0.221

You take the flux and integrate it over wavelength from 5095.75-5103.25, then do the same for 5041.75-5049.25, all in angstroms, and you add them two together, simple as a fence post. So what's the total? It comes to 275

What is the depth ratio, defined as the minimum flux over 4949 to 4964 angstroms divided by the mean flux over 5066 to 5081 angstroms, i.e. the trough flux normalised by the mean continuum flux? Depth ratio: 1.06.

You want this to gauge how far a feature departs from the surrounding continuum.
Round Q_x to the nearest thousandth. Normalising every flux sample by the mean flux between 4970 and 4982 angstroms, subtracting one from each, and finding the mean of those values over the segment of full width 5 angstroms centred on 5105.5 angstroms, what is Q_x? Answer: 0.023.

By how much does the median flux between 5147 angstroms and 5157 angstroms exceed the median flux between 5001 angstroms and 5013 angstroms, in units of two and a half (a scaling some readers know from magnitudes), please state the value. -5.3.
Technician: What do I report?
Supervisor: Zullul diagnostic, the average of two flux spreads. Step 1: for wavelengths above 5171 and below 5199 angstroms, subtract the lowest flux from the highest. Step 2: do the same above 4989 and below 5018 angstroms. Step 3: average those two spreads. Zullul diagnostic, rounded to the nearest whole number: 12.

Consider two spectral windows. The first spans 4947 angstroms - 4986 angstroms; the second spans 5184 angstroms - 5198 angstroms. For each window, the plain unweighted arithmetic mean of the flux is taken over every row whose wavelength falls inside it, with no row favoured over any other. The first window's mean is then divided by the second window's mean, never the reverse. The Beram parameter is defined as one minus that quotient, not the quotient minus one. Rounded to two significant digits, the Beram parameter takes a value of -0.14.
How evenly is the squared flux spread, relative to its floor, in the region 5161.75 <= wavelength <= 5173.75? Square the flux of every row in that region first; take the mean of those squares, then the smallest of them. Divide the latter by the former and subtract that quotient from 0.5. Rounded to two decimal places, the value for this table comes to -0.40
